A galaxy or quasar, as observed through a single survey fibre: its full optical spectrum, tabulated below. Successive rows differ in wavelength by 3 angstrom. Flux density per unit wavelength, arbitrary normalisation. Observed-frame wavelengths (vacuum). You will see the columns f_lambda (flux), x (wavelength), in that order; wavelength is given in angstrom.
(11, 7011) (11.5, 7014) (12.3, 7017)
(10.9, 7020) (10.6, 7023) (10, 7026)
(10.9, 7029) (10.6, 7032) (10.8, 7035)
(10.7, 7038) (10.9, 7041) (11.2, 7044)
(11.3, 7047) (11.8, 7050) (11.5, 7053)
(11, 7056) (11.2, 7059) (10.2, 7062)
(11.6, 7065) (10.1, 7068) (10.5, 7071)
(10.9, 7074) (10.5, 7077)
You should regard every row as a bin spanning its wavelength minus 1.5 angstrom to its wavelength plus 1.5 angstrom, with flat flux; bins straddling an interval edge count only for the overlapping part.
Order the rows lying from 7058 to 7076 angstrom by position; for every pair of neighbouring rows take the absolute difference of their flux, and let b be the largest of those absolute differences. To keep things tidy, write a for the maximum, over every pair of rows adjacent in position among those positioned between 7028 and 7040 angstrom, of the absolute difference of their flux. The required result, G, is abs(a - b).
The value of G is 1.2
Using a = 0.3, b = 1.5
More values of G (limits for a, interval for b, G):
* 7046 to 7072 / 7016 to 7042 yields 0.1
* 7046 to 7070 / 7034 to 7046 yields 1.2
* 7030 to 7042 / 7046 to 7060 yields 0.3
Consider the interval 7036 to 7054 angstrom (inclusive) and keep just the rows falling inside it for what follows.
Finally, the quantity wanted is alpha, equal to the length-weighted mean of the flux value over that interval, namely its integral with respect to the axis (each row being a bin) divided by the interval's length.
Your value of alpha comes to 11.21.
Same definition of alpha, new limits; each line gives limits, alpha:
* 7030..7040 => 10.72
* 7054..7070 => 10.83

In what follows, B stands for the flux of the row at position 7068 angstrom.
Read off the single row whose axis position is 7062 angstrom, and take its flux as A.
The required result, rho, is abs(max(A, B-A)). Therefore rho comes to 10.2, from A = 10.2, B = 10.1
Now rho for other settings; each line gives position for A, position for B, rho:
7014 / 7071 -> 11.5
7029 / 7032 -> 10.9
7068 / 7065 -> 10.1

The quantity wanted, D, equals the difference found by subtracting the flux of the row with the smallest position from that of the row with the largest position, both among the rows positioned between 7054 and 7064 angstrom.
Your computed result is -0.80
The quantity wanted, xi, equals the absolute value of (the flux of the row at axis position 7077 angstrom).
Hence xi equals 10.5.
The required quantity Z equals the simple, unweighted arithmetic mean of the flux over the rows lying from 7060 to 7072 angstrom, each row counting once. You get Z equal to 10.60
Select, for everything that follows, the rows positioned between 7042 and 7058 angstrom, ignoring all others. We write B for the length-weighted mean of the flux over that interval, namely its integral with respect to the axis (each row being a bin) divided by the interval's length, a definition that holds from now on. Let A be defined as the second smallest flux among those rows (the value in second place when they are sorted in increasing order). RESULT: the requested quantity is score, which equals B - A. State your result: 0.14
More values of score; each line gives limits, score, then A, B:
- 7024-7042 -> 0.04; 10.6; 10.6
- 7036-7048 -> 0.10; 10.9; 11.0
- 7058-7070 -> 0.55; 10.2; 10.7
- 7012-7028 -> 0.45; 10.6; 11.1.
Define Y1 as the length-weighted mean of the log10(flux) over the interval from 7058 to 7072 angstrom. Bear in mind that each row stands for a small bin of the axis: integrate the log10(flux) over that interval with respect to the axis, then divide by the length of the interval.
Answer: 1.03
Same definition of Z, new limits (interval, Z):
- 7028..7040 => 10.75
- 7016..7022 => 11.60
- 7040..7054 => 11.34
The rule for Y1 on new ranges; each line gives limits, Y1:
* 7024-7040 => 1.03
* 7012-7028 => 1.04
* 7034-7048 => 1.04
